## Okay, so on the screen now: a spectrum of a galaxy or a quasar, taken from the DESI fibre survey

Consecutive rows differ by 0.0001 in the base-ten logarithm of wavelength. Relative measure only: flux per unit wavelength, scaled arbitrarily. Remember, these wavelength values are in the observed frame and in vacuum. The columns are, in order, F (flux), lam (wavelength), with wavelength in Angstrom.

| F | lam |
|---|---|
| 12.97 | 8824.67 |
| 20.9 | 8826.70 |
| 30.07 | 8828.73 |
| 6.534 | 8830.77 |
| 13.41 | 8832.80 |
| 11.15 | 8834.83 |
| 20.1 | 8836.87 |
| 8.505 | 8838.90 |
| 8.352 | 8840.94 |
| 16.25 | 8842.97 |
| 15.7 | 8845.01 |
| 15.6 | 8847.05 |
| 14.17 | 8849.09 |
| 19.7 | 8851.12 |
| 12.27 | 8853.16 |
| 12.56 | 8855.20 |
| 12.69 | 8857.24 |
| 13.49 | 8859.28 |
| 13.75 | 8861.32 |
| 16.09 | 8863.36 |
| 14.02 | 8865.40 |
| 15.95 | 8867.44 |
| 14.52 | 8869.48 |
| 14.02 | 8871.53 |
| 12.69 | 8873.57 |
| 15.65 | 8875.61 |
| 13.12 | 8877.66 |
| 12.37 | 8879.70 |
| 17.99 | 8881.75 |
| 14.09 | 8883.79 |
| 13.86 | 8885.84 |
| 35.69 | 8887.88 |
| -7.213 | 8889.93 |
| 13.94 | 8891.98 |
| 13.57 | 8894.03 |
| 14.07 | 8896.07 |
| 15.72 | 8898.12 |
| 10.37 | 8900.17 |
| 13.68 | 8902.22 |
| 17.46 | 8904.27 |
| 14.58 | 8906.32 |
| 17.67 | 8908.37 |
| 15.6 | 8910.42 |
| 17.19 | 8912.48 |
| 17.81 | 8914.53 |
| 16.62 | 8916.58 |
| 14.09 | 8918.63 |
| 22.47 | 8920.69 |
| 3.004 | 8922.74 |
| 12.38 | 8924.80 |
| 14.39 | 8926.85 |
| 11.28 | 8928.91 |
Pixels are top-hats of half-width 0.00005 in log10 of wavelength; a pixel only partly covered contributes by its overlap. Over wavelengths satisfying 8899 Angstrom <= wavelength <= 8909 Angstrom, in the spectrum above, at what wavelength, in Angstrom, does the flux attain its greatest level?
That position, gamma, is 8908.37 Angstrom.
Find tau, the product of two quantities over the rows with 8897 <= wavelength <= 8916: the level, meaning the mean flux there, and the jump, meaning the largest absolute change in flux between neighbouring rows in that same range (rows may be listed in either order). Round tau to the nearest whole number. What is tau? 83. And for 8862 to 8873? 31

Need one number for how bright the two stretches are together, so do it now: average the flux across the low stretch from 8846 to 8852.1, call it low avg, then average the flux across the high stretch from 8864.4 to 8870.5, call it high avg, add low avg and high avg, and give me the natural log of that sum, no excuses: 3.44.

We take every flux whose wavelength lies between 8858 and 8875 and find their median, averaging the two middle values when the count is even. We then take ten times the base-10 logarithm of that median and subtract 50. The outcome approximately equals -38.53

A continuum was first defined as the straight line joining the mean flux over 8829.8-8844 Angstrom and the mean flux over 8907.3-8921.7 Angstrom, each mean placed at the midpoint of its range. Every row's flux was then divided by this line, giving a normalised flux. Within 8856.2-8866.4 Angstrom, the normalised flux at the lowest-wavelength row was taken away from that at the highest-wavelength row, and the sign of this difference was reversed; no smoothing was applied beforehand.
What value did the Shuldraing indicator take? -0.06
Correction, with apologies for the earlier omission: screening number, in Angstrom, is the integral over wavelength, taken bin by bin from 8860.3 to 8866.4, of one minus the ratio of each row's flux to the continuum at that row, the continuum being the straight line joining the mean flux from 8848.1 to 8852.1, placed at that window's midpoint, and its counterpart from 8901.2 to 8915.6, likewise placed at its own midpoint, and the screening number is 0.79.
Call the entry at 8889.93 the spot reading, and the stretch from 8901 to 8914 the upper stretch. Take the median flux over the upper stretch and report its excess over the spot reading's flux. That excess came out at 24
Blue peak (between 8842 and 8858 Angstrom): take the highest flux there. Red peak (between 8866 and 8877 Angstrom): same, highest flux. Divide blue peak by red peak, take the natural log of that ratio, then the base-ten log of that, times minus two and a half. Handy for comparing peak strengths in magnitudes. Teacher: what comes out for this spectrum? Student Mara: 1.7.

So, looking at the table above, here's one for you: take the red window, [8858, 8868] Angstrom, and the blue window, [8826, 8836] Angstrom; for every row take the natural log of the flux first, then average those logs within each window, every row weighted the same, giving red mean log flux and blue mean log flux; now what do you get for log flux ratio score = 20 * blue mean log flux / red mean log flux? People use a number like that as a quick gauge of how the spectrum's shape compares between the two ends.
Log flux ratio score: 19.9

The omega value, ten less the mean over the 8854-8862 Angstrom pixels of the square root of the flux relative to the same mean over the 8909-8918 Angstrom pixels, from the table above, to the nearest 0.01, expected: 9.12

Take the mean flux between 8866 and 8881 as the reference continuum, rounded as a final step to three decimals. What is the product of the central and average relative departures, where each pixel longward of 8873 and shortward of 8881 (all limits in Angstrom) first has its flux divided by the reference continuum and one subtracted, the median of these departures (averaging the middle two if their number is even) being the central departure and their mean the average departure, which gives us 0.003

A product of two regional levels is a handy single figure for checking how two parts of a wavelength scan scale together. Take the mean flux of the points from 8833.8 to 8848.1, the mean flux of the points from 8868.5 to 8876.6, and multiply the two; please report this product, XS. 194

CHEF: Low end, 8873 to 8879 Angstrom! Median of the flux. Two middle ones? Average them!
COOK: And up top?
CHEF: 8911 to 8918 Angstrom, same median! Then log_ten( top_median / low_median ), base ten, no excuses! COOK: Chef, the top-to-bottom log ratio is 0.12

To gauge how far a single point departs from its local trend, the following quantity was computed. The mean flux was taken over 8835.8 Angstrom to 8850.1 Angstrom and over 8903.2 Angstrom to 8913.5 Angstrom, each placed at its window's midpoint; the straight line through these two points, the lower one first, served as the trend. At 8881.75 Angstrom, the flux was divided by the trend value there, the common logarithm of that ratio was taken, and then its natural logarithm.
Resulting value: -2.7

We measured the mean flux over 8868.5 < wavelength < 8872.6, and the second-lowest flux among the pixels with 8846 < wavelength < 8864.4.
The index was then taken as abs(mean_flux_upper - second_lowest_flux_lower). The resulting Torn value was 2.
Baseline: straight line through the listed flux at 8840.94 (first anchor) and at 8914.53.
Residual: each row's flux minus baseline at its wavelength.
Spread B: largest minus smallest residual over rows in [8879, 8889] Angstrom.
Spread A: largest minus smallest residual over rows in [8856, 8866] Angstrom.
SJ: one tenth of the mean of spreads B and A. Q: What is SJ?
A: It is 1.24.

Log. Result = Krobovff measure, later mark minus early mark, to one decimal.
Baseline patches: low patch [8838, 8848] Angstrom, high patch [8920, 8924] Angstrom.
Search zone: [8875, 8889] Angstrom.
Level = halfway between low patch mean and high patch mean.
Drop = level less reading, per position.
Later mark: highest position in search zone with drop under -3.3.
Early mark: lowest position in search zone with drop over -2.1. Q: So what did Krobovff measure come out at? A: 10.2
